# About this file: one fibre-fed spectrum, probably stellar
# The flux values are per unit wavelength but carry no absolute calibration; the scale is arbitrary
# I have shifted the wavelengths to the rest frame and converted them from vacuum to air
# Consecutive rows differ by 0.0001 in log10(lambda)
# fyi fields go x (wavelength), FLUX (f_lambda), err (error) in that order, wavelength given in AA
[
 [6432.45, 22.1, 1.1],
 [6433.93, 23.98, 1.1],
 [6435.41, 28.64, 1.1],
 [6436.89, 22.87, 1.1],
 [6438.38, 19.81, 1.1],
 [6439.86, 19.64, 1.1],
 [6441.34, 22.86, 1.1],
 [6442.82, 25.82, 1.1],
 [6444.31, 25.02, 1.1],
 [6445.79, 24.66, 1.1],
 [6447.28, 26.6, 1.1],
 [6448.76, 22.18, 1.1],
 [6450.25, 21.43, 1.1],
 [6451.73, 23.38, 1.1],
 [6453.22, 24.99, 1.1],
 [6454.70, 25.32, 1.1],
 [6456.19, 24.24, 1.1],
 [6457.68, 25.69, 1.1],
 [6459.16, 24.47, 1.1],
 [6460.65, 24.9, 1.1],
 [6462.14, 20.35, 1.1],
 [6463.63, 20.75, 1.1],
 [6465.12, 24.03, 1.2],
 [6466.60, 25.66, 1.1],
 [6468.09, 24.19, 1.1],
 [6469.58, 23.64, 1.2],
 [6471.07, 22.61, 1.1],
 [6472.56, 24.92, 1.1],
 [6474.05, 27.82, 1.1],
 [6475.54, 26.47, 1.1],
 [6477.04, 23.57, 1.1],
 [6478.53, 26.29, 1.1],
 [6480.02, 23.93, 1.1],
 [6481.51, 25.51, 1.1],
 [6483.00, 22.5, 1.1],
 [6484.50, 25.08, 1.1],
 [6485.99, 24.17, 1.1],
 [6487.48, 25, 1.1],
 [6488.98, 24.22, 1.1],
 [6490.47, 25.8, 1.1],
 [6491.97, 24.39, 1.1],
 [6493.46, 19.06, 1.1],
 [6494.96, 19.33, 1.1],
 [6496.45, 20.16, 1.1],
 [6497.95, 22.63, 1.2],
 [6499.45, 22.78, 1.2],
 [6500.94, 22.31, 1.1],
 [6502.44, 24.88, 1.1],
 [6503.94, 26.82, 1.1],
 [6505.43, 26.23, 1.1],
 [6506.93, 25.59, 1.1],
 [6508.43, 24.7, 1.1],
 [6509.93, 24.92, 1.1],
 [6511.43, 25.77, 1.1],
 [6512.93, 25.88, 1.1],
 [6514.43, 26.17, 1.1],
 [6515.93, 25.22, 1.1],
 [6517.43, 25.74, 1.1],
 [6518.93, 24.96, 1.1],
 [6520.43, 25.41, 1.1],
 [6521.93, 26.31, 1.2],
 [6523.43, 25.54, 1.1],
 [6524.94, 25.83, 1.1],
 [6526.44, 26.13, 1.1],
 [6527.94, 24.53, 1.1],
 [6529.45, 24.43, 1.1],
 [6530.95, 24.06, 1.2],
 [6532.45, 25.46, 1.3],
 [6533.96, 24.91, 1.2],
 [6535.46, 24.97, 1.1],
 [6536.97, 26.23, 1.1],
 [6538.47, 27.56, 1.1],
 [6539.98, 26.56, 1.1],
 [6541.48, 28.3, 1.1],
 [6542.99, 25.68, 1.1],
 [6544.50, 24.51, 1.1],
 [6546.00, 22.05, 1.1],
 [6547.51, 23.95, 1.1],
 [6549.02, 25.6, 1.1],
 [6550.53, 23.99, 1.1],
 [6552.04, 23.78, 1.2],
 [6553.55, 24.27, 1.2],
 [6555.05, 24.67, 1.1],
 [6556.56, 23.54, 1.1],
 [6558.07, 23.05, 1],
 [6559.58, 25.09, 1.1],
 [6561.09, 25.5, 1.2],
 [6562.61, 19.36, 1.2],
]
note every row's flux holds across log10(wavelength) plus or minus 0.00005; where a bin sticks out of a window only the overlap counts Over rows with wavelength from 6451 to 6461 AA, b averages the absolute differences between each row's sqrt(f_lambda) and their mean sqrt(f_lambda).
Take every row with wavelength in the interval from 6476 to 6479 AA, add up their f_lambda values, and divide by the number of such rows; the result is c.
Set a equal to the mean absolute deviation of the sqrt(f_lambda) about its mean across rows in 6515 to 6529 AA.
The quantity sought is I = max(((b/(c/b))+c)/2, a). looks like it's 12.5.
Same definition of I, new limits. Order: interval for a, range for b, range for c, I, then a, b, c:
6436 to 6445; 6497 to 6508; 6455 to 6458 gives 12.5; 0.21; 0.16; 25.0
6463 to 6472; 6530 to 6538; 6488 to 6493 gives 12.4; 0.13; 0.06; 24.8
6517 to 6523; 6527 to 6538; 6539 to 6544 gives 13.4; 0.04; 0.05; 26.8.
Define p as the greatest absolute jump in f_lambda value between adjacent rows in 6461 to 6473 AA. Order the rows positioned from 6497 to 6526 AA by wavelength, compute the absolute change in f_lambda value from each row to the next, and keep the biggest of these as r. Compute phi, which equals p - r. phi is 1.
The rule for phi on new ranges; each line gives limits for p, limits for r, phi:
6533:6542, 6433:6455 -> -4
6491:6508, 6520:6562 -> 3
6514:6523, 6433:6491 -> -5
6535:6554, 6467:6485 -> 0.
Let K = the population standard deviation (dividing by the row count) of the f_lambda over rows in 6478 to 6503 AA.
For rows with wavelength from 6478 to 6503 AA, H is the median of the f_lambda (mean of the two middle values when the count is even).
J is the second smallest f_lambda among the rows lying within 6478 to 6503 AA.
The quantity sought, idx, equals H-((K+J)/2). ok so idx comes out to 13.4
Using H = 24.2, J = 19.33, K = 2.1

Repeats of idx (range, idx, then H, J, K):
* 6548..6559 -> 11.8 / 24.0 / 23.54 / 0.8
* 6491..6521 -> 14.1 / 24.9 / 19.33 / 2.3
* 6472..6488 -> 12.5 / 25.0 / 23.57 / 1.4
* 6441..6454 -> 12.8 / 24.7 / 22.18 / 1.6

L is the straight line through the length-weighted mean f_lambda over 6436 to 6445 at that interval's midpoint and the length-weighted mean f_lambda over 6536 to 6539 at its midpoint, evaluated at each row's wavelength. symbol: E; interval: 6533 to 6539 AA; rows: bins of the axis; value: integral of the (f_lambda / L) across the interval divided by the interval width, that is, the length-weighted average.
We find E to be 0.969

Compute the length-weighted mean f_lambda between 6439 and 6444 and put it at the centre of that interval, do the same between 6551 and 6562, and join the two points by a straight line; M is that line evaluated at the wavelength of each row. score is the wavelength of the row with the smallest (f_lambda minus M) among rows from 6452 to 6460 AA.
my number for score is 6456.19 AA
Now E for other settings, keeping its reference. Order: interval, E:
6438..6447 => 1.019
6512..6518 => 0.998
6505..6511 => 0.992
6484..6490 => 1.001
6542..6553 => 0.896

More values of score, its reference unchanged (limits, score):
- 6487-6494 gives 6493.46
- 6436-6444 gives 6439.86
